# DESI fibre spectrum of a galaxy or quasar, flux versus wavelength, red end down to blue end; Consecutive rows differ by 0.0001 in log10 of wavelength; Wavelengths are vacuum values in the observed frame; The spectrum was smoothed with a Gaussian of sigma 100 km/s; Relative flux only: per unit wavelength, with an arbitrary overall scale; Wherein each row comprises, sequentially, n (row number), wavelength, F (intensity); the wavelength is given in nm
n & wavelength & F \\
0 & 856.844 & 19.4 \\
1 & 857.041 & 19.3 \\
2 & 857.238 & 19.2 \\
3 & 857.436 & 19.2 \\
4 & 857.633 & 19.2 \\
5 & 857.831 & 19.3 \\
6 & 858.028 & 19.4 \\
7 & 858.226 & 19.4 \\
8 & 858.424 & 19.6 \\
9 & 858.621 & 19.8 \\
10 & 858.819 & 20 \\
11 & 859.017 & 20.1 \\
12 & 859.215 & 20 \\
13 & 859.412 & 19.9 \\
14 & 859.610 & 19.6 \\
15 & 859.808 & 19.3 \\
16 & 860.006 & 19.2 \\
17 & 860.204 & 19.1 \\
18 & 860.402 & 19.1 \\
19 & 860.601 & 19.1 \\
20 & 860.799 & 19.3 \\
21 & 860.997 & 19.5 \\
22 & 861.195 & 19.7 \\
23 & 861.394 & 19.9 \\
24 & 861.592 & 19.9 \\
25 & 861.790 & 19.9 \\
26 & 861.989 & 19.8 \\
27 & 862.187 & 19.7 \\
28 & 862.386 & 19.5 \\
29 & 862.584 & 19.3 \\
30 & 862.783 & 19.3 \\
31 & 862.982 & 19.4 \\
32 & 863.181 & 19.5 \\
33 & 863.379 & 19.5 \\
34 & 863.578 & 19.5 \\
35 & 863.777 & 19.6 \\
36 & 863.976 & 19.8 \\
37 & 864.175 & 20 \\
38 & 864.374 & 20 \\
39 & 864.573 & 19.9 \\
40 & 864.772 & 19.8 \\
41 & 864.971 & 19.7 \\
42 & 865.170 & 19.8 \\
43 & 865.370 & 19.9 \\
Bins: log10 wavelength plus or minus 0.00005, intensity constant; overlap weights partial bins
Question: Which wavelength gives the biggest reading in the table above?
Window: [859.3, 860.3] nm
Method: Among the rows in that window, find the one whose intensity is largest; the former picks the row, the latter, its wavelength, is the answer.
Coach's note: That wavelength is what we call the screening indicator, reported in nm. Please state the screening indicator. 859.412 nm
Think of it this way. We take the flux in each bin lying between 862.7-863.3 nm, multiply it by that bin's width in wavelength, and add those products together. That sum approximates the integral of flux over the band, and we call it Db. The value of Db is 11.6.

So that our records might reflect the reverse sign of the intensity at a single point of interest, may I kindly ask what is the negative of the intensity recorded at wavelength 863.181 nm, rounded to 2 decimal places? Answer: -19.50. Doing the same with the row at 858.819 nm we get -20.00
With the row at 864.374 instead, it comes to -20.00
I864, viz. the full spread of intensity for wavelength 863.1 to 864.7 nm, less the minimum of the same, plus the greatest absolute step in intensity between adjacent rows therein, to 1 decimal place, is -18.8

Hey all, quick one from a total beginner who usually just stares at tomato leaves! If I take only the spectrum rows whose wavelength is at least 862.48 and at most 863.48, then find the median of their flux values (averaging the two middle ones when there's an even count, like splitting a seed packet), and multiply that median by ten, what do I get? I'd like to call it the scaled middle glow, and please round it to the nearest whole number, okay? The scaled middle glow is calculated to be 194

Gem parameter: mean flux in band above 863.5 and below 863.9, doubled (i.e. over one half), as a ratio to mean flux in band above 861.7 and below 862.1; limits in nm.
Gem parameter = 1.97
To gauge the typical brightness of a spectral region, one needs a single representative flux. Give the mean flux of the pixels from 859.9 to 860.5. 19.1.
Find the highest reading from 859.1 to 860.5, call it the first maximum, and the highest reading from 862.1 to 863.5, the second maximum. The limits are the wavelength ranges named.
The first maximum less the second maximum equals 0.30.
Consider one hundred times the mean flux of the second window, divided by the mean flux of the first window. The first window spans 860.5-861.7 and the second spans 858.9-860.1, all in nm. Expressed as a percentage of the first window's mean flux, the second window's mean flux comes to 101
